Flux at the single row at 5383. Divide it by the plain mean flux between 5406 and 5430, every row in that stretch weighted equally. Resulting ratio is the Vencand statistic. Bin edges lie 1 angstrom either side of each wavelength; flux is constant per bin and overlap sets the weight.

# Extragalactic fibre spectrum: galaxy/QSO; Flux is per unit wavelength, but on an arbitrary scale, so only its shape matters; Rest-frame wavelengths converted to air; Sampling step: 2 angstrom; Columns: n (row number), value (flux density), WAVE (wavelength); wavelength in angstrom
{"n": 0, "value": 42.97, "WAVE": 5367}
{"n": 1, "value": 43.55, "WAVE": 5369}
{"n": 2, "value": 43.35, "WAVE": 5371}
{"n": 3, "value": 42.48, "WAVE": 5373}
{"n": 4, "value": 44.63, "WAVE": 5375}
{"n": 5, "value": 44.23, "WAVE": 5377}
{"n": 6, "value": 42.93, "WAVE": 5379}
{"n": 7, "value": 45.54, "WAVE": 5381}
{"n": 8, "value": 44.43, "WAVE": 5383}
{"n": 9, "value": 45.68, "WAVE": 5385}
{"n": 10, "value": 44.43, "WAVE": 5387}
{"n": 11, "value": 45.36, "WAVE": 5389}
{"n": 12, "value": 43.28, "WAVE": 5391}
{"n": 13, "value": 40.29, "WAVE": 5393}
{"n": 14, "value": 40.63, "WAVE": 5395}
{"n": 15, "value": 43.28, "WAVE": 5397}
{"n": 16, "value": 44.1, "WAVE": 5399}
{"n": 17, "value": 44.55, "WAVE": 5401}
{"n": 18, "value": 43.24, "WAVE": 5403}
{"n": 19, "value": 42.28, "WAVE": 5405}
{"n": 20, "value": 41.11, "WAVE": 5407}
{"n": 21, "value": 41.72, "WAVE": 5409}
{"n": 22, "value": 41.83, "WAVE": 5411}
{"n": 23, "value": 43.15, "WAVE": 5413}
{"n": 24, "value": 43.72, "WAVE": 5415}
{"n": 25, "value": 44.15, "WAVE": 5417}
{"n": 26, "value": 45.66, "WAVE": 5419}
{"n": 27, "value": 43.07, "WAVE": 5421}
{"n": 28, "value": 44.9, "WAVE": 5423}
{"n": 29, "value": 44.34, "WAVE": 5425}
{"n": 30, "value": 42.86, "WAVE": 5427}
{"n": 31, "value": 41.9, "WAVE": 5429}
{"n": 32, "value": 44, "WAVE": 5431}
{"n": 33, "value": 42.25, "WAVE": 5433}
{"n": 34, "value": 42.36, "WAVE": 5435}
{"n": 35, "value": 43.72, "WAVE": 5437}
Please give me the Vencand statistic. 1.028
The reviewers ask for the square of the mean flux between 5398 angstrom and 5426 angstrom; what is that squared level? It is 1885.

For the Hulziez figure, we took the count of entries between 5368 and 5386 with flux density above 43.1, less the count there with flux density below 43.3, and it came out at 5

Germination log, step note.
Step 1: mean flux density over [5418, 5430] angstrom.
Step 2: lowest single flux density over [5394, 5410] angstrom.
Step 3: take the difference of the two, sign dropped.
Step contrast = 3.2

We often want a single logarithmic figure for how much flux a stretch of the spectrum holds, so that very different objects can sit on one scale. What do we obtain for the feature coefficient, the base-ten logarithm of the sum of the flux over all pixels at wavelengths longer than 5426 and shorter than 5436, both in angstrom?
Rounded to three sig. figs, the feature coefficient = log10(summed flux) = 2.33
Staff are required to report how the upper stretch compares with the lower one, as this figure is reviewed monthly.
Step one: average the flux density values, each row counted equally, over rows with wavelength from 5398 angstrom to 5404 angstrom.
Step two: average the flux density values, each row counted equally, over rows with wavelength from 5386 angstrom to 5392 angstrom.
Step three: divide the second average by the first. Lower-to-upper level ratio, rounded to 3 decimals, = 1.009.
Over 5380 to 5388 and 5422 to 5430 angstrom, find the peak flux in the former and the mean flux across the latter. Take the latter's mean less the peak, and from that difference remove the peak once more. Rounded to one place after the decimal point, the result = -47.9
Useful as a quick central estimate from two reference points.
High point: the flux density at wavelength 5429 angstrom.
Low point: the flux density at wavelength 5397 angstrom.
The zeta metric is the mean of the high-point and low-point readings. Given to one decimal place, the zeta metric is 42.6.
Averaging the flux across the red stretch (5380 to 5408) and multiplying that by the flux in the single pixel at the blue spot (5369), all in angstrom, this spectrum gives 1892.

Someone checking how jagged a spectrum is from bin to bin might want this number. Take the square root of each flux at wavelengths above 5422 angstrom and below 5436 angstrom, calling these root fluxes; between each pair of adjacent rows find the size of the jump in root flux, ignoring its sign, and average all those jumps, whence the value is 0.088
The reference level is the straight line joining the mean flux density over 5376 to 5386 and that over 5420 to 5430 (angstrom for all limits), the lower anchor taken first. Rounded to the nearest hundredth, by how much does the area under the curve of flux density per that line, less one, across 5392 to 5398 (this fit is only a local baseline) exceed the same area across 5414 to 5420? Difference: -0.50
